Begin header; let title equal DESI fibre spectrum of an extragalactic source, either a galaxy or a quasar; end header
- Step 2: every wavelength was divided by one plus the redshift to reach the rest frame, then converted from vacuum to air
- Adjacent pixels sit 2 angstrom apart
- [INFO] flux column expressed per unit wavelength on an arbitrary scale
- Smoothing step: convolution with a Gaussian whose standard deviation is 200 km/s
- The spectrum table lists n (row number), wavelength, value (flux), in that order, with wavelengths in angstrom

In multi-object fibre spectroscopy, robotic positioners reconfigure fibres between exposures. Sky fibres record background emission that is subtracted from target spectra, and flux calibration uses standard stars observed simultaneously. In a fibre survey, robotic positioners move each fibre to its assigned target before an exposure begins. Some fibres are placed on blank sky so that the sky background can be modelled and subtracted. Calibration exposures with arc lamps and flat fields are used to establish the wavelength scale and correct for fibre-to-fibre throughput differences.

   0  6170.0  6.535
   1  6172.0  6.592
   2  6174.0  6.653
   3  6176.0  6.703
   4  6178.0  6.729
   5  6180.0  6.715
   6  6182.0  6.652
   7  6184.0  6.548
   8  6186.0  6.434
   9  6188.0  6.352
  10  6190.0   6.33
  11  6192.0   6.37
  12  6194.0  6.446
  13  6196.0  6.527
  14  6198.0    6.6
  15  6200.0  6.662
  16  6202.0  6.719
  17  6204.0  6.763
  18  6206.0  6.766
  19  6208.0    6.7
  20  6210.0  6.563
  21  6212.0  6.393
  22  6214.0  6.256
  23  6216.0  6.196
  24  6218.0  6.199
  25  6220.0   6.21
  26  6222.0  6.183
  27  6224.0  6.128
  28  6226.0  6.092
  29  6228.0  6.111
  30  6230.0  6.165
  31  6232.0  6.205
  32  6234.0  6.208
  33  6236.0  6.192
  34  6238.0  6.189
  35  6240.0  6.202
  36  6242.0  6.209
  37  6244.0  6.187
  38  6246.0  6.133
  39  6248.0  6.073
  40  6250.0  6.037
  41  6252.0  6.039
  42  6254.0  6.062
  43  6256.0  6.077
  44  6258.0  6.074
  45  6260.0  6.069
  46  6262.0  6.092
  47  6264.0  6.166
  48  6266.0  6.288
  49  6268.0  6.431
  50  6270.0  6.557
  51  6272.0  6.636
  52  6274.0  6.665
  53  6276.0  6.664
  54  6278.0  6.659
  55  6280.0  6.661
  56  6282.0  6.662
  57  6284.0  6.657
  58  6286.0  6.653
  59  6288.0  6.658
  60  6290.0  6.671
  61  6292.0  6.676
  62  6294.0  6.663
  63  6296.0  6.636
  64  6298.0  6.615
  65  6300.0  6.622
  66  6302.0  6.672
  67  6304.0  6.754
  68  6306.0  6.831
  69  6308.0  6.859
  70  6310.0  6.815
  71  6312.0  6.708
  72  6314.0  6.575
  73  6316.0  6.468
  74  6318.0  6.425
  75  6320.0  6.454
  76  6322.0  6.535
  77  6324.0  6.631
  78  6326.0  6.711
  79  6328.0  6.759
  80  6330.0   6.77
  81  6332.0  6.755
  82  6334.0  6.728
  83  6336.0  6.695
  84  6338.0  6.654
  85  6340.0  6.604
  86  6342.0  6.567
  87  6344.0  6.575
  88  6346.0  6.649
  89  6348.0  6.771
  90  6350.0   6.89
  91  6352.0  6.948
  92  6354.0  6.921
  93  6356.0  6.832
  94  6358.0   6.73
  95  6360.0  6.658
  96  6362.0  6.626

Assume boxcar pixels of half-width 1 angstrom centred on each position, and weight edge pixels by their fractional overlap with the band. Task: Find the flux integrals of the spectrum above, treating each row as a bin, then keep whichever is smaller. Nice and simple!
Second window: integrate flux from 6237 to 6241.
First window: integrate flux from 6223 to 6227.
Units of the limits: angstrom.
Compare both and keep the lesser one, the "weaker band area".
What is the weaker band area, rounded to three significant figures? 24.4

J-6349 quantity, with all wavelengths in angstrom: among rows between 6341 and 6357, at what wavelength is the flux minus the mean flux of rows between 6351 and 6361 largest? 6352.0 angstrom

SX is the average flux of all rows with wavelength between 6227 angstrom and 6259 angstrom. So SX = 6.14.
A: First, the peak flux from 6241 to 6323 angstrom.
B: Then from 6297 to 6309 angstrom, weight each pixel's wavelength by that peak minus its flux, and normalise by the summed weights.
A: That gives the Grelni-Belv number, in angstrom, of 6300.6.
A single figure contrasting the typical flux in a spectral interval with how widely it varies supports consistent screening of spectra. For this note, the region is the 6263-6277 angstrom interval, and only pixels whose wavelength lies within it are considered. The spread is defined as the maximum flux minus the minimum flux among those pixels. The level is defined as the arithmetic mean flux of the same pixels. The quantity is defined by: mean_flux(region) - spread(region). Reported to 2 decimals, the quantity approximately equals 5.99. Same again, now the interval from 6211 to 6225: 5.96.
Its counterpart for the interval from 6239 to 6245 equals 6.18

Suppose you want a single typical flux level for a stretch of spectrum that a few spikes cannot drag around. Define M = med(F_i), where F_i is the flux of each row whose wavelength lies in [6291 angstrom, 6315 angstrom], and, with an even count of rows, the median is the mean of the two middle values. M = 6.67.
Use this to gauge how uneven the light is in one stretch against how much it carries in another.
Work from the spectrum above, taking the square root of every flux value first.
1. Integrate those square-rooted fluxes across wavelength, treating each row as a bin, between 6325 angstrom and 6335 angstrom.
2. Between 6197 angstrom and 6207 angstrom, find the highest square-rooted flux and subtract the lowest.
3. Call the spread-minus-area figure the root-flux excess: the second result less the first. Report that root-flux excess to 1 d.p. -25.9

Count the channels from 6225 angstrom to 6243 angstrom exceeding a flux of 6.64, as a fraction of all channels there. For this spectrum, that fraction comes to 0.0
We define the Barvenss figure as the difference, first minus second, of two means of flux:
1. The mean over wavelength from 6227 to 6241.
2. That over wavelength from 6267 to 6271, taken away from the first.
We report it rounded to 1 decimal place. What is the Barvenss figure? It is -0.3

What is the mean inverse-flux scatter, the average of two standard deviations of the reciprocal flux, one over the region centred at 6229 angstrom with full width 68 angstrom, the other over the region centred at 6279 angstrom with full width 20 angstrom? 0.0032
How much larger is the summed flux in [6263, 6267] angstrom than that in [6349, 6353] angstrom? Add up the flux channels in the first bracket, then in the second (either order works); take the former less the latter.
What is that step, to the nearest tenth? -1.4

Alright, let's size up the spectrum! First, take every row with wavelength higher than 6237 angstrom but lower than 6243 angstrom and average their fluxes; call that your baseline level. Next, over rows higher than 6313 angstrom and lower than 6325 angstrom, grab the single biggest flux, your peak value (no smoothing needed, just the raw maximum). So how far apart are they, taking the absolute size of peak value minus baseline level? 0.4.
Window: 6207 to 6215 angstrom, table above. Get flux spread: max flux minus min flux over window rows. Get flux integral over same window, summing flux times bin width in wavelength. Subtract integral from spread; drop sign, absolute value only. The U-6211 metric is 51.4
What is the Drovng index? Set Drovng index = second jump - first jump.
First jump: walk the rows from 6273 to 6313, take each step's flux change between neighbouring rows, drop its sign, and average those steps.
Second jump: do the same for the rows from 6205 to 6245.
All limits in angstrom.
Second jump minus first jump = 0.020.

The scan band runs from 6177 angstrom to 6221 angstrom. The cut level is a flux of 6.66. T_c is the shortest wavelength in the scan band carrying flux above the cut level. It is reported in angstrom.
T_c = 6178.0 angstrom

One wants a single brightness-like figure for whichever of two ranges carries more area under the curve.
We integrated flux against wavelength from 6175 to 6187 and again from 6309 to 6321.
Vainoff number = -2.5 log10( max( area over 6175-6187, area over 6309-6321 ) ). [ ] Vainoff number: -4.752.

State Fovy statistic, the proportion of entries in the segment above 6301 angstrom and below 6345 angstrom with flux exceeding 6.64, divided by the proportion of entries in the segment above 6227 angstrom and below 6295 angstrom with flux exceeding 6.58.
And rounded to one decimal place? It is 1.7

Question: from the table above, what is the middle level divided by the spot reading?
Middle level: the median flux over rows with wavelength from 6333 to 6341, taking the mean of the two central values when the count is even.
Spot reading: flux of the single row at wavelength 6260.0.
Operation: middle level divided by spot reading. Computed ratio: 1.10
